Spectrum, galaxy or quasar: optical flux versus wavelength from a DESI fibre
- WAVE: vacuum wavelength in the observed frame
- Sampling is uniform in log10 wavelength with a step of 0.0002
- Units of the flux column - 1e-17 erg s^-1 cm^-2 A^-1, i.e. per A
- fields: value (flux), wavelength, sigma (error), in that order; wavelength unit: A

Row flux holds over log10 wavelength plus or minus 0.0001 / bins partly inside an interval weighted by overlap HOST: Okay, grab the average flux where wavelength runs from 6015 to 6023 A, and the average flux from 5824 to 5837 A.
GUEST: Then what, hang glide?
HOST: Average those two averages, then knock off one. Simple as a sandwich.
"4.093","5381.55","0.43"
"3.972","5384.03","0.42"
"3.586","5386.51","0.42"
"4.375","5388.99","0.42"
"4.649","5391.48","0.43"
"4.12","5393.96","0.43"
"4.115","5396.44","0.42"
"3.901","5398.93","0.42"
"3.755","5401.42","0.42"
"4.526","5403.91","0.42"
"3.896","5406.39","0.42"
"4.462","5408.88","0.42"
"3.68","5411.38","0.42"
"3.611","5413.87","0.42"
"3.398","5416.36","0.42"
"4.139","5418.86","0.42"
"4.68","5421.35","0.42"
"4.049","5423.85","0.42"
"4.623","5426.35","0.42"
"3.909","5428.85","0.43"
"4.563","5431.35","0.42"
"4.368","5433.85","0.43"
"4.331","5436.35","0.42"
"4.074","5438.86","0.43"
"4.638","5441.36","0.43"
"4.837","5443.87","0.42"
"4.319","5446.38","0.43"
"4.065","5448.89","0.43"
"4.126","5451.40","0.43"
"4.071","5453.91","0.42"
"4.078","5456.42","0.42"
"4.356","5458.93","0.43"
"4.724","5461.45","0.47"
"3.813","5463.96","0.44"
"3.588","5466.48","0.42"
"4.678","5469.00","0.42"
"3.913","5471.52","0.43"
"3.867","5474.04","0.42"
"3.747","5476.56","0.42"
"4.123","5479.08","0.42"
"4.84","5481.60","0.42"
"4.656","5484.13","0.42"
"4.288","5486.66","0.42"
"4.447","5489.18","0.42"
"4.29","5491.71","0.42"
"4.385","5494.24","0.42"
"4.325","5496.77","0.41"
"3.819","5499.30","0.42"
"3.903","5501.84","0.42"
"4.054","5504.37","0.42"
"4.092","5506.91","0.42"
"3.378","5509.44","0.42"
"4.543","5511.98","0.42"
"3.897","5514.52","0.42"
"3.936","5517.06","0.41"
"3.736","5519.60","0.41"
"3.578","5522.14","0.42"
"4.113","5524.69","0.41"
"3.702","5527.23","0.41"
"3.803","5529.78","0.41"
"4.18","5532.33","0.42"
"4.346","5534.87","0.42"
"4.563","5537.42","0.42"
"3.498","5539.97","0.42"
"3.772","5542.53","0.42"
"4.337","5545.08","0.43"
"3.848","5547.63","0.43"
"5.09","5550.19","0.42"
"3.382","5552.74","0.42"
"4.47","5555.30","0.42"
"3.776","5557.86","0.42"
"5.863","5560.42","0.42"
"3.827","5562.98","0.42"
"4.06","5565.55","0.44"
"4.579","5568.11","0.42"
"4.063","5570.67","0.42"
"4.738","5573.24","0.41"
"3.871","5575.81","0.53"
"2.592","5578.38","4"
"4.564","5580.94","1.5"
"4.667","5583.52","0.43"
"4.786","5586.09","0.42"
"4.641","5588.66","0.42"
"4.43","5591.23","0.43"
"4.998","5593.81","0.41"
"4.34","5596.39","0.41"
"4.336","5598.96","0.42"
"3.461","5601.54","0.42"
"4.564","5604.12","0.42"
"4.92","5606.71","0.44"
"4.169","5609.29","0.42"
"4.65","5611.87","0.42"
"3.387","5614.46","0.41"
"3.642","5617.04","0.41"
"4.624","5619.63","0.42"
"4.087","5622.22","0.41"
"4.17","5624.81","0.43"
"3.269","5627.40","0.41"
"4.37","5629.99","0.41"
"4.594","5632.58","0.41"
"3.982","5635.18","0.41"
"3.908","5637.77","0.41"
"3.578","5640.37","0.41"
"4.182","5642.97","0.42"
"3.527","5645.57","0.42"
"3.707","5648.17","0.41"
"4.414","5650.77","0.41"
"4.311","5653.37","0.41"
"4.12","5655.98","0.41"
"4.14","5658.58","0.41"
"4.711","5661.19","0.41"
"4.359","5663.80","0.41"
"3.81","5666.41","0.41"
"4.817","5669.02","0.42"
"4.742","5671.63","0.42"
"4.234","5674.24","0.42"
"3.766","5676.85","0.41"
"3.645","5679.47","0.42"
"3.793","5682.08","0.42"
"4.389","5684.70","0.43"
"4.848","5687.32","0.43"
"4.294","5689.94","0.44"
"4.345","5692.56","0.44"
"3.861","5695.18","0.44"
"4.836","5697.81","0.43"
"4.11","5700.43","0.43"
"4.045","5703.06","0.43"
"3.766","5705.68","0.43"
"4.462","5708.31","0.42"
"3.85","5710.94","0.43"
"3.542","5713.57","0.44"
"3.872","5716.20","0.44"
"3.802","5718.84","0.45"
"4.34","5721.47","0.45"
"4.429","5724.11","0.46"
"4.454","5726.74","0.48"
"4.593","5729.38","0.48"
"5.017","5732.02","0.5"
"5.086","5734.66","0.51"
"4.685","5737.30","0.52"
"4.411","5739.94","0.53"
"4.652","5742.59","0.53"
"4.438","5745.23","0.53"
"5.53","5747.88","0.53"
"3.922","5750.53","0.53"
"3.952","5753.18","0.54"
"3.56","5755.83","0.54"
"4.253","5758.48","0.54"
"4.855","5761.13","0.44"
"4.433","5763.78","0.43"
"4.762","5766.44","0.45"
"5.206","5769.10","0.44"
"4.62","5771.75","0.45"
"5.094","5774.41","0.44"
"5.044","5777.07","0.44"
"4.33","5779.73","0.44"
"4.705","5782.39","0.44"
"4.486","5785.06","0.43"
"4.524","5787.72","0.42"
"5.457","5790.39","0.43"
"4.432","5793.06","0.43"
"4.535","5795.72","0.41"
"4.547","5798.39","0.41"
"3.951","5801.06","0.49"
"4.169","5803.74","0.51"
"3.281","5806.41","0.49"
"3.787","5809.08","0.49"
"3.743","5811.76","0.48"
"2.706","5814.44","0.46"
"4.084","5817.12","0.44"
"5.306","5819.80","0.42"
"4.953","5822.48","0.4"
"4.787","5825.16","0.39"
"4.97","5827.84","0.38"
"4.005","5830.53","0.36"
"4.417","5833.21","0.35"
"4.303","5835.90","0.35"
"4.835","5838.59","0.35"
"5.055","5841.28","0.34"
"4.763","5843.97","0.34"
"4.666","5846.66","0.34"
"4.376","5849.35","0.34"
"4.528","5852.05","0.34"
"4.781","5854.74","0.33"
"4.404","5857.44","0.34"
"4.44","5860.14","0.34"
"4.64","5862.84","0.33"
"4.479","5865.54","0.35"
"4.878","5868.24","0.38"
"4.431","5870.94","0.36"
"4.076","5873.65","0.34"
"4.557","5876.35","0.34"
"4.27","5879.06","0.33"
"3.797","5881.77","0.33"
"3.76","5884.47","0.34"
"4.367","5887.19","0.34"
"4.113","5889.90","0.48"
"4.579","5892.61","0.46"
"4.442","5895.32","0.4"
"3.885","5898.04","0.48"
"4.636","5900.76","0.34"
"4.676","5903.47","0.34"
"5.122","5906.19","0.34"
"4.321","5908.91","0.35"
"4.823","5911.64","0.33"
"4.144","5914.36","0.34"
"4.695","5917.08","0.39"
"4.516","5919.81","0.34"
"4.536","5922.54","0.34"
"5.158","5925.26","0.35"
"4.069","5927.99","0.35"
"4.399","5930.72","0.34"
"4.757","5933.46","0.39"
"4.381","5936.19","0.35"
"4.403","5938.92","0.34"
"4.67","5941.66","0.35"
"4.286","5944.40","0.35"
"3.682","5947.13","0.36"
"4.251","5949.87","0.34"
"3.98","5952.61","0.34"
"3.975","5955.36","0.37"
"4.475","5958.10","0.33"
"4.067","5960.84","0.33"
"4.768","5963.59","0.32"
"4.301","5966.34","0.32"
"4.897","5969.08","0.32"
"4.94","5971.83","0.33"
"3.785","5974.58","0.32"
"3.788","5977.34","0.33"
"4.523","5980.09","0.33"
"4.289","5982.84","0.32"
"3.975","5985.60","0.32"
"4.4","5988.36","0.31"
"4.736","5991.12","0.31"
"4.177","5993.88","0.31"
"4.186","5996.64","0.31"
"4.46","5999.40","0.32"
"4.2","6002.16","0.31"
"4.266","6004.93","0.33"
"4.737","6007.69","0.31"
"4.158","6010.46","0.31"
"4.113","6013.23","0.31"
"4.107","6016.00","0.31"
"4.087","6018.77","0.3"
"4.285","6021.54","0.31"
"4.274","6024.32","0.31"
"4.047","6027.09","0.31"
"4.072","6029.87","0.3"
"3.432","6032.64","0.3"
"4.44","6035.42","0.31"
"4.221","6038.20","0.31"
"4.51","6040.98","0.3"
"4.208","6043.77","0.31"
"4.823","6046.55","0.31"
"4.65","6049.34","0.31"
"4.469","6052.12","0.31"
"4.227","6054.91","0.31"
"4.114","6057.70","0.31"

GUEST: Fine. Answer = 3.33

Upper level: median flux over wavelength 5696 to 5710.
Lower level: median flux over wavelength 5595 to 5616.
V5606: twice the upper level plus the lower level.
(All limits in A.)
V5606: 12.6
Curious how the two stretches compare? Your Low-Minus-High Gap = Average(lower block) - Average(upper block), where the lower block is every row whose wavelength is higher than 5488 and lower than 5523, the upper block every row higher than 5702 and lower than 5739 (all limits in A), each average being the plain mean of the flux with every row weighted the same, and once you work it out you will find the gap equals -0.25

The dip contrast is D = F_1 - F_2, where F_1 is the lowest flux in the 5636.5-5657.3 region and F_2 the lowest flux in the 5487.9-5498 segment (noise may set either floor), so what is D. -0.8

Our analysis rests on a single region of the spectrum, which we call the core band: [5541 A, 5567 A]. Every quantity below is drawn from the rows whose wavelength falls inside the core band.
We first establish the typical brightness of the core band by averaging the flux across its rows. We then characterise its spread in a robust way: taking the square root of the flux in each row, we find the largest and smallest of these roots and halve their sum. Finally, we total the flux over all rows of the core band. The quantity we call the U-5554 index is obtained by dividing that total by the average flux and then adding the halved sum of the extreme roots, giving 12.1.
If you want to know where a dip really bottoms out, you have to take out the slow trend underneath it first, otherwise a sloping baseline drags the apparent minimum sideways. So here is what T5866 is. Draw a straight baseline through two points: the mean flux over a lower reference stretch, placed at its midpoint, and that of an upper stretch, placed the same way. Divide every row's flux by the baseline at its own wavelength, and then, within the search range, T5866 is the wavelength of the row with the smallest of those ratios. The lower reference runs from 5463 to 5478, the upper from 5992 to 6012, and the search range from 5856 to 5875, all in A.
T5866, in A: 5873.65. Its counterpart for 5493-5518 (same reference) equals 5509.44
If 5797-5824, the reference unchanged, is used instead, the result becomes 5814.44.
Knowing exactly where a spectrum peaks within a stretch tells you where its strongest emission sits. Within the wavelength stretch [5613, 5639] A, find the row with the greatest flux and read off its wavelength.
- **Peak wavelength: 5619.63 A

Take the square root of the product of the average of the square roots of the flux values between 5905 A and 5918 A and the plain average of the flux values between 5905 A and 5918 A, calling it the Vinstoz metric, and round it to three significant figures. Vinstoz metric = 3.15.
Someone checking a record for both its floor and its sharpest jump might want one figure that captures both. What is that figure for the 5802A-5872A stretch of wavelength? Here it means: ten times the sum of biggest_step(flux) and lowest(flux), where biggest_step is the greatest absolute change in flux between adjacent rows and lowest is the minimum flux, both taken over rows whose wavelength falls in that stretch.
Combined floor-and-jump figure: 41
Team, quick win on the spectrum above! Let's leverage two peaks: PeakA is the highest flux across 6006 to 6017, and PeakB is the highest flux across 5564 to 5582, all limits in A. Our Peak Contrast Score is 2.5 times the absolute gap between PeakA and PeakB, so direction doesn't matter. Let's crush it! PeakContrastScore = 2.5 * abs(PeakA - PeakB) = 0.0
